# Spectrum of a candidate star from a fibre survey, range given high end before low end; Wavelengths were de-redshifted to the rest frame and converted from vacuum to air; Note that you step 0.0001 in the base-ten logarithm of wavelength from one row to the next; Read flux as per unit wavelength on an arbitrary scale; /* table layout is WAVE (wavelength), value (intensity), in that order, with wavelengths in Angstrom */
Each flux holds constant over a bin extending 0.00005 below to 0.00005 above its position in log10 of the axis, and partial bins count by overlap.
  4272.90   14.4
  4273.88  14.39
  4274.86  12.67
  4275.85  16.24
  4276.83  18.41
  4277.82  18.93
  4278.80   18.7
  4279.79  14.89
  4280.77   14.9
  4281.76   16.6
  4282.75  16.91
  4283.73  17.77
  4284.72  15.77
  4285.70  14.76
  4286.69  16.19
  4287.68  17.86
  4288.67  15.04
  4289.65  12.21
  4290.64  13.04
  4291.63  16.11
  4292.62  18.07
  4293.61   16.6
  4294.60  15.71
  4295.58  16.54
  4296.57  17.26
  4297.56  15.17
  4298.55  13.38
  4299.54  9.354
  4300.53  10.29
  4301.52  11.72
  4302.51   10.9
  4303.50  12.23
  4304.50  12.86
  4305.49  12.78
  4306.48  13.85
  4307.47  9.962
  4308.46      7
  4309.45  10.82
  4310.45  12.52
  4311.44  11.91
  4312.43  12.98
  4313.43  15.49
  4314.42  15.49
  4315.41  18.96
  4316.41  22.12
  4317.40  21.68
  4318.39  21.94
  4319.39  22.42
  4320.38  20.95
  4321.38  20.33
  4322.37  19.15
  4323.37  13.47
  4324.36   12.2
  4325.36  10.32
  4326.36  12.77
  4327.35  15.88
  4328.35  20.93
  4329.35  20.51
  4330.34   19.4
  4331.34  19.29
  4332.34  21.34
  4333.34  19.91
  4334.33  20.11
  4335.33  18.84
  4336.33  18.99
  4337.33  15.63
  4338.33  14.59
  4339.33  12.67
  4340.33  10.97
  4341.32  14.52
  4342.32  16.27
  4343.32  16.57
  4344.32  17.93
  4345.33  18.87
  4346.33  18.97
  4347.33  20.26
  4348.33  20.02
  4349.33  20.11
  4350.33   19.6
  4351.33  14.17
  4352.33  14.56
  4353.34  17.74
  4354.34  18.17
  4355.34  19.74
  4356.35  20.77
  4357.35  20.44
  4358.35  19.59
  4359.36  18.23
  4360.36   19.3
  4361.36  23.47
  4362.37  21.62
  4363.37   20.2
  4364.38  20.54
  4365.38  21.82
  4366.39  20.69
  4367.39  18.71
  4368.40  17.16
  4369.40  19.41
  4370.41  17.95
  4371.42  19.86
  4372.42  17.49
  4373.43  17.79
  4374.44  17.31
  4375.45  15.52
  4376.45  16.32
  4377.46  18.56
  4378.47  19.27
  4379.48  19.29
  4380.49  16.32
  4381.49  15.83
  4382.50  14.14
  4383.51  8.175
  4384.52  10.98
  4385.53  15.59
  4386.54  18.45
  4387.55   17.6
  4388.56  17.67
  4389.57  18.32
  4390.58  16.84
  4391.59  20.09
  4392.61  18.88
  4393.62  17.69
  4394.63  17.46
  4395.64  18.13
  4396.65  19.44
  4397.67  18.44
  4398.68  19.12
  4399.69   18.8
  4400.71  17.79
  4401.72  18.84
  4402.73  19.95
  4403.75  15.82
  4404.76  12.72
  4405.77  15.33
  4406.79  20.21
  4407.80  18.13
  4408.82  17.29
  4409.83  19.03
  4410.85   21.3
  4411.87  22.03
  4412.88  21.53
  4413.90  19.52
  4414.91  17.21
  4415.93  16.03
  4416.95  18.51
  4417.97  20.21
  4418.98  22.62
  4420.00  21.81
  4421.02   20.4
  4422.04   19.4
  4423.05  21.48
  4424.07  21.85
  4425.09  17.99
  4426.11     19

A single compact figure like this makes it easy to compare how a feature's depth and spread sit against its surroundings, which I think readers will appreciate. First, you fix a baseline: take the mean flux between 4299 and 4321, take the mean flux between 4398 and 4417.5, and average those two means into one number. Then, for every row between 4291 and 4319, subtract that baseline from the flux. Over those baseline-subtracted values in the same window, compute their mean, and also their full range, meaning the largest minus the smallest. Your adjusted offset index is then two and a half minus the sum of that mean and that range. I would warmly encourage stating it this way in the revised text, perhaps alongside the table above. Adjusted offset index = -11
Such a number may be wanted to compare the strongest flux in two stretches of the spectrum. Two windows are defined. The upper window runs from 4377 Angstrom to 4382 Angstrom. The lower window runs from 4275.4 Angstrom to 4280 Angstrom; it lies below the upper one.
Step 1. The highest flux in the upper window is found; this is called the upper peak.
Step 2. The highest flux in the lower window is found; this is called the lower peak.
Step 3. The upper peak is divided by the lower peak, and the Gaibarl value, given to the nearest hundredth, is 1.02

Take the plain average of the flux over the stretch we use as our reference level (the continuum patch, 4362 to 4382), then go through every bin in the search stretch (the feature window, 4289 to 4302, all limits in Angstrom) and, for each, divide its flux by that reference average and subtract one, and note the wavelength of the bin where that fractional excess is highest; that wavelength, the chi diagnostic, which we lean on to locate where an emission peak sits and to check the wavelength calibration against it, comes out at 4292.62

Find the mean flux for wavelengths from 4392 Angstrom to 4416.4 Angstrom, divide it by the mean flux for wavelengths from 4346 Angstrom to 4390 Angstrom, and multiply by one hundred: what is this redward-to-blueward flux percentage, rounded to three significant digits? 101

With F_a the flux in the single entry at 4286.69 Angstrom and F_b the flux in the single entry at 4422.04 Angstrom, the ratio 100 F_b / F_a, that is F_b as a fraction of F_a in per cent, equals 120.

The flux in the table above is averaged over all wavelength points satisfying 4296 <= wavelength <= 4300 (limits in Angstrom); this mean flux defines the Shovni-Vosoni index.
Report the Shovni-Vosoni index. 14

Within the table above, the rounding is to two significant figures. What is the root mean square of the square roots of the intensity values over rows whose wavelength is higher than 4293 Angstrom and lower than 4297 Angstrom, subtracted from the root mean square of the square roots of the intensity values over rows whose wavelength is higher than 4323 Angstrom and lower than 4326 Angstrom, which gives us -0.60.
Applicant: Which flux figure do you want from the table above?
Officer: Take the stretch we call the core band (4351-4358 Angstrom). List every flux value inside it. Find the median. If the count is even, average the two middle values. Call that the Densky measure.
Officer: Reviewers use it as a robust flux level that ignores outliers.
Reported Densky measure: 18.2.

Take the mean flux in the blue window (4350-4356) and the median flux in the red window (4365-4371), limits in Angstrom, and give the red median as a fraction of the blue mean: 1.10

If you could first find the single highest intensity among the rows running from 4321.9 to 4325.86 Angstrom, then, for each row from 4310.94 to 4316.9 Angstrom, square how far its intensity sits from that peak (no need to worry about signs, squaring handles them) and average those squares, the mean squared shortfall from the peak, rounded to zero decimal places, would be 21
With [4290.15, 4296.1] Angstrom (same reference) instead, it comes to 12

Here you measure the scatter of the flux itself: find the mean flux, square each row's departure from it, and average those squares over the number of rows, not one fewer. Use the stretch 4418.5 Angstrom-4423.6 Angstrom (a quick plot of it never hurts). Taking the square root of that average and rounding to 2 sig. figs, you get 1.1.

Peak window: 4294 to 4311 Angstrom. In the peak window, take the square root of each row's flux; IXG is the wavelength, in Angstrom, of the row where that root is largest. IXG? 4296.57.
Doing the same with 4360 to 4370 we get 4361.36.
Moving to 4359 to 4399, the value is 4361.36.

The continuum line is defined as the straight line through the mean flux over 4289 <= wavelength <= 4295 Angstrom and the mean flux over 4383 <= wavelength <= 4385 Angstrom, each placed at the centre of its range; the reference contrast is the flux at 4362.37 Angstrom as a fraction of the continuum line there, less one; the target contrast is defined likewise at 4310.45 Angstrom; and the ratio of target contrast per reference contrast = -0.1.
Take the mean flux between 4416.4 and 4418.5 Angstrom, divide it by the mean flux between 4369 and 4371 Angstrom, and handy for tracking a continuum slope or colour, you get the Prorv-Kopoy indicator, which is 1.04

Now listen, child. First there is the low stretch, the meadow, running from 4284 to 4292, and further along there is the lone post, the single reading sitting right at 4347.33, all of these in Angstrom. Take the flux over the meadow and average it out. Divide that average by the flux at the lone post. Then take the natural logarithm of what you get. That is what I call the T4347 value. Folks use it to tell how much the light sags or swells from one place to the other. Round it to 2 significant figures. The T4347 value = -0.29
